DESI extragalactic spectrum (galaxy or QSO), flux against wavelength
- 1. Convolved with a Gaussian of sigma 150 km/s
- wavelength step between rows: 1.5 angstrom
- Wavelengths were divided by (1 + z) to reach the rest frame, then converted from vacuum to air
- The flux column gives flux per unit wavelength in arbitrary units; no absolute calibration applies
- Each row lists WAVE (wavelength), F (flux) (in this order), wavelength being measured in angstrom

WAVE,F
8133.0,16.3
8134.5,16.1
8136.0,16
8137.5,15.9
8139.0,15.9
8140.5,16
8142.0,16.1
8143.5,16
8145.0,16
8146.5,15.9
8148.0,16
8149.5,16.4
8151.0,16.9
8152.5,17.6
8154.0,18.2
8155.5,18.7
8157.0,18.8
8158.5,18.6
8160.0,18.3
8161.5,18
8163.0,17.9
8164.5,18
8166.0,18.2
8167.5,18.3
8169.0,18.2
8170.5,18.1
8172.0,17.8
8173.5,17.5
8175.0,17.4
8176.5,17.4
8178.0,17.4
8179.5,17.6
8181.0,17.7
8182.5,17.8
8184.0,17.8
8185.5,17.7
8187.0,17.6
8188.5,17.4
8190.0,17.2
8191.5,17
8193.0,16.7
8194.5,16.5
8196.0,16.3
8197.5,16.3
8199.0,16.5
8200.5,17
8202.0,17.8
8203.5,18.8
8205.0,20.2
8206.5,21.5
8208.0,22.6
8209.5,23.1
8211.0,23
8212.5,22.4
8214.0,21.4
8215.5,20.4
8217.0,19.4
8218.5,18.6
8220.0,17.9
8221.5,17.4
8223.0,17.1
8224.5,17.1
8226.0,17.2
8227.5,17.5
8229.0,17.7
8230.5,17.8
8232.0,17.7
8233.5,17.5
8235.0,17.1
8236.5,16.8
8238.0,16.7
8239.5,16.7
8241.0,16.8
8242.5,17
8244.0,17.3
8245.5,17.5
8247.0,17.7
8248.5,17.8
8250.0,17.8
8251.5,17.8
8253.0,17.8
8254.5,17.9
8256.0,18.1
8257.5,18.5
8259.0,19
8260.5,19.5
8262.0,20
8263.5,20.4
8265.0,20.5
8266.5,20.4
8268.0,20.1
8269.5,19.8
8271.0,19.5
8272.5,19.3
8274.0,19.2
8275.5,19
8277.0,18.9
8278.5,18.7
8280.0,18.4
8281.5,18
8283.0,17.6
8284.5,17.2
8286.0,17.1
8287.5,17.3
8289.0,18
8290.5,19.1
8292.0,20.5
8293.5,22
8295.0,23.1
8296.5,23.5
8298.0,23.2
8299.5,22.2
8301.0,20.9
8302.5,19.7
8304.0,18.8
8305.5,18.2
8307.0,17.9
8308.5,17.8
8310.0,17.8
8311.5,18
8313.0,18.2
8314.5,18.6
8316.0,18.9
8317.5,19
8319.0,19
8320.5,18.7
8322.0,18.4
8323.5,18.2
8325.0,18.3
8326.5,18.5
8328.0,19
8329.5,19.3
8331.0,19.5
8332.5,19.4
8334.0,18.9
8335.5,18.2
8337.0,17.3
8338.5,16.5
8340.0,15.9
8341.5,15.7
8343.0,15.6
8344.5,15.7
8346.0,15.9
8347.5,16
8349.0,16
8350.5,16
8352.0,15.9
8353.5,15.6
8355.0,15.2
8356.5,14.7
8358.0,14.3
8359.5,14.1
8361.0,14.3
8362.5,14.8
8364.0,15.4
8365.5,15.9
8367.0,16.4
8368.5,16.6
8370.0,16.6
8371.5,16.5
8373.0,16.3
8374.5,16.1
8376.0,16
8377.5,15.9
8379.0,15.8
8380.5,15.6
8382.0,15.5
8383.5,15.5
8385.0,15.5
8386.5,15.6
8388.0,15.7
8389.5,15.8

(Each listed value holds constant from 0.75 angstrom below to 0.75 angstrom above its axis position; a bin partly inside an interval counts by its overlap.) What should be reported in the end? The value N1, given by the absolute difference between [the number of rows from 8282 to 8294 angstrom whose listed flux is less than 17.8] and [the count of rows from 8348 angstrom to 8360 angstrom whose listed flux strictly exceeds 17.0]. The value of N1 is 4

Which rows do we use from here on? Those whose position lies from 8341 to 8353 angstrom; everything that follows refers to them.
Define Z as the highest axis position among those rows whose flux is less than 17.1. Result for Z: 8352.0 angstrom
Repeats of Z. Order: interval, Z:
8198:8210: 8200.5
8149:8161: 8151.0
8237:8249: 8242.5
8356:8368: 8367.0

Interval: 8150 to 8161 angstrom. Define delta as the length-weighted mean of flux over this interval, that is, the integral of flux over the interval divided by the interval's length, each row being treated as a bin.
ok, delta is 18.1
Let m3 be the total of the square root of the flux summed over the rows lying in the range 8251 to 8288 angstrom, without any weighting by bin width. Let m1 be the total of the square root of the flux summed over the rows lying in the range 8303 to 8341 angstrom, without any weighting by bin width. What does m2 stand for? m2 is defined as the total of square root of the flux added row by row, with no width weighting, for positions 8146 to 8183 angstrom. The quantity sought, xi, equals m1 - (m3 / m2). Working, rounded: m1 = 107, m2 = 105.2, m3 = 108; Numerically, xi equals 106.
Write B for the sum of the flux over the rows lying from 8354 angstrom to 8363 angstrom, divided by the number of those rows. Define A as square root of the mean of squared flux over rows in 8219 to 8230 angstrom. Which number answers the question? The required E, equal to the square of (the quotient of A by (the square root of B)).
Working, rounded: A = 17.4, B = 14.6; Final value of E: 20.8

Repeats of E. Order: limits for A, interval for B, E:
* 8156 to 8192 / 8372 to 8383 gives 20.0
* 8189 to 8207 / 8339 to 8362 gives 20.4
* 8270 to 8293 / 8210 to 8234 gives 18.3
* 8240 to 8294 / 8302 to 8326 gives 18.9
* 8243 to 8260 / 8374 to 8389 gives 20.5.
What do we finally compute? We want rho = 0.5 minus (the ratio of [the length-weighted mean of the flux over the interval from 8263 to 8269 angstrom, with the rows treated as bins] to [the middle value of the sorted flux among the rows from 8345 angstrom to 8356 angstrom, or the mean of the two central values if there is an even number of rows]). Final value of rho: -0.778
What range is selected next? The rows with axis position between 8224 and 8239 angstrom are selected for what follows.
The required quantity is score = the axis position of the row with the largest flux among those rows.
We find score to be 8230.5 angstrom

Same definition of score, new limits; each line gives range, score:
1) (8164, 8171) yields 8167.5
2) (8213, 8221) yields 8214.0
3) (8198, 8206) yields 8205.0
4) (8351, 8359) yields 8352.0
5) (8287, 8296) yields 8295.0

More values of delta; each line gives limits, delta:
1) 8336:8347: 16.1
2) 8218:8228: 17.5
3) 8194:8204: 17.0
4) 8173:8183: 17.5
